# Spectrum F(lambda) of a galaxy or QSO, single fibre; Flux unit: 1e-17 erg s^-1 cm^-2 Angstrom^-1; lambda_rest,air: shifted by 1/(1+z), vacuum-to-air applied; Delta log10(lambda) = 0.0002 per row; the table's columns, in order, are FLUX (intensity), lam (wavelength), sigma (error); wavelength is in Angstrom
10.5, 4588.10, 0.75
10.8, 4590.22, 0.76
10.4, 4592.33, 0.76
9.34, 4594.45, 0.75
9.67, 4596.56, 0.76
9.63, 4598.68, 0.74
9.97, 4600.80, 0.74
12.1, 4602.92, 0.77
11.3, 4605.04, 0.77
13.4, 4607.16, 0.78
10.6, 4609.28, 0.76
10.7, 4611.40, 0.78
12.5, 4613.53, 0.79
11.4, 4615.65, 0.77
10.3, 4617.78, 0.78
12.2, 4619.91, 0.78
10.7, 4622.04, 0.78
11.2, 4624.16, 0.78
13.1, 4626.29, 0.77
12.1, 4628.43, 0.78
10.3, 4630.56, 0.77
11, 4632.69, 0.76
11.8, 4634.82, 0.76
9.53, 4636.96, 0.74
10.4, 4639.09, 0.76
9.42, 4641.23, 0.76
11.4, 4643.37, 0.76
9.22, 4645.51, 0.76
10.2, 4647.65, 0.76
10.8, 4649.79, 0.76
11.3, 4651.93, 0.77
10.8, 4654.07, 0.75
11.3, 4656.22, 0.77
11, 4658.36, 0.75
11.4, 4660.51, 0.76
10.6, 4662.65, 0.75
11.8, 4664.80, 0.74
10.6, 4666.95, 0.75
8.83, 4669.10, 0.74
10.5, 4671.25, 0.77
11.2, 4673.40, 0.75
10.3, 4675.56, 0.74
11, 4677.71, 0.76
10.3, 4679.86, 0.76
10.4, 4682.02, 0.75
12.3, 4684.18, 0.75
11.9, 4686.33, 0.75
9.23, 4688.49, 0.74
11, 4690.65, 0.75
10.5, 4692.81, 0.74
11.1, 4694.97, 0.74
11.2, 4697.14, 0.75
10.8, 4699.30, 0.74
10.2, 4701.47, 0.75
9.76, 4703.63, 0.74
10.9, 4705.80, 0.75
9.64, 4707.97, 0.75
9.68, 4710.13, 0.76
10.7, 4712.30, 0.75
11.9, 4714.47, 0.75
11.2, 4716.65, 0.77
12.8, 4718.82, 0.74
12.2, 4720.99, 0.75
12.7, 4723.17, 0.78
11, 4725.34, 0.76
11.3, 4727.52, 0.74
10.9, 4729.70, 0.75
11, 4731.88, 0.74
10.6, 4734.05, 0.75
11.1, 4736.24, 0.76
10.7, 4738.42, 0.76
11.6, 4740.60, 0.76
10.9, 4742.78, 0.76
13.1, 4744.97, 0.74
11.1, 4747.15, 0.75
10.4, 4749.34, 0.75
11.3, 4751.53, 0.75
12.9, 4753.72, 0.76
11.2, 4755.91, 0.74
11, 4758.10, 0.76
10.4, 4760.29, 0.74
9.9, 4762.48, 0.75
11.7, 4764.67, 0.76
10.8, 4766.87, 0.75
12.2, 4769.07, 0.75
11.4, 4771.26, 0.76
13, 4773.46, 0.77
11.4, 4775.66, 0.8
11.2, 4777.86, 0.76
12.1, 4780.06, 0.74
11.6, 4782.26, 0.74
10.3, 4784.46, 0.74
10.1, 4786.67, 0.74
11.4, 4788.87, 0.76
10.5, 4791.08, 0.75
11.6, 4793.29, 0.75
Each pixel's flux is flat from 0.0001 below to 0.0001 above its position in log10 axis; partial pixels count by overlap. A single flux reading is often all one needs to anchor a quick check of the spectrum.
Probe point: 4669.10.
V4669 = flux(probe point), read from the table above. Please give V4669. 8.83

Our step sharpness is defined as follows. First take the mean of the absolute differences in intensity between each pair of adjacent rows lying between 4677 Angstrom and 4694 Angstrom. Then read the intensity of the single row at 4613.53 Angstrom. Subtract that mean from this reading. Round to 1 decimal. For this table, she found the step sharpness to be 11.4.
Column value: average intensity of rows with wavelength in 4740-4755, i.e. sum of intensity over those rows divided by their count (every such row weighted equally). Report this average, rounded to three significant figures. 11.6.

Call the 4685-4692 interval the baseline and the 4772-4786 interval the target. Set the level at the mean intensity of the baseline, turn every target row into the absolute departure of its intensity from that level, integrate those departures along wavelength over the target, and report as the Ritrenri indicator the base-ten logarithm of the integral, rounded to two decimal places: 1.13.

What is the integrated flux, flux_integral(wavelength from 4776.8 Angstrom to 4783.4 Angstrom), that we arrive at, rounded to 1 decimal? 76.8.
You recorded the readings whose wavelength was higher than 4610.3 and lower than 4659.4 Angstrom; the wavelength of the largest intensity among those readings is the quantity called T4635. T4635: 4626.29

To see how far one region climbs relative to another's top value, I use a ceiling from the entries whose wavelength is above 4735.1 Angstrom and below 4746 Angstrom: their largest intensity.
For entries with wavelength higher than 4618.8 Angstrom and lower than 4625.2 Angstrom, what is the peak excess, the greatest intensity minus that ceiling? -0.9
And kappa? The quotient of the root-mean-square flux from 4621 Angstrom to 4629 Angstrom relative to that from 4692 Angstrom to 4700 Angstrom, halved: 0.54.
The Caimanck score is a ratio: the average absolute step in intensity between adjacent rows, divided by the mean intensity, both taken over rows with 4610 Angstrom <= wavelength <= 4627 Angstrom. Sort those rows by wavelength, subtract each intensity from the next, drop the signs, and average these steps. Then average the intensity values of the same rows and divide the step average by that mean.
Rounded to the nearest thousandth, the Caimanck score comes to 0.122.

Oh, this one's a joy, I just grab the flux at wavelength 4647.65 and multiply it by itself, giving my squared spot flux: 104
